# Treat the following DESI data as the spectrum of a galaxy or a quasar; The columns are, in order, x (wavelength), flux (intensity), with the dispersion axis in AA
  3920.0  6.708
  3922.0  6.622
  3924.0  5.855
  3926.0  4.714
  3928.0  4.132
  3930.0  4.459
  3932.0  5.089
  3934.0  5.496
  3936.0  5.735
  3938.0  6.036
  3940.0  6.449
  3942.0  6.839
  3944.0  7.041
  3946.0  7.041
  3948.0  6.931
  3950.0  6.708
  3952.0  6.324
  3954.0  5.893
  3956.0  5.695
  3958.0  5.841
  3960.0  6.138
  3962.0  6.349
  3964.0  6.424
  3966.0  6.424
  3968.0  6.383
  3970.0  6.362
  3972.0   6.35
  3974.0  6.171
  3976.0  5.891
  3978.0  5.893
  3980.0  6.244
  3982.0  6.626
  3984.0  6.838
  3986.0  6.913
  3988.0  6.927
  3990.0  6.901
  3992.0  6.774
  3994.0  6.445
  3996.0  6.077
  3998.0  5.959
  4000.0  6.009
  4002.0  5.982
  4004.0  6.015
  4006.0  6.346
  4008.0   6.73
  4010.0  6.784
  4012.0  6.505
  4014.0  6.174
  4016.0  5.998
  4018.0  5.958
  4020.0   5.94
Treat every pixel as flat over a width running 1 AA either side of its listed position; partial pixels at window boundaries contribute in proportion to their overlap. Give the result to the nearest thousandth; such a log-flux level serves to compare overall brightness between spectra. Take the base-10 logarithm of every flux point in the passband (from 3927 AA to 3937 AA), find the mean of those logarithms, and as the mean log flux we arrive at 0.694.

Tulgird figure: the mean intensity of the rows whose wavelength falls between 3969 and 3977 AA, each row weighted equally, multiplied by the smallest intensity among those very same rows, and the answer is 36.5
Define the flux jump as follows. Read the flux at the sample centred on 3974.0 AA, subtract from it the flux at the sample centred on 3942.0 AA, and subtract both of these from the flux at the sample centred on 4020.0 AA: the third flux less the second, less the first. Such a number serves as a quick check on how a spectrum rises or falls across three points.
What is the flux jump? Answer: -7.07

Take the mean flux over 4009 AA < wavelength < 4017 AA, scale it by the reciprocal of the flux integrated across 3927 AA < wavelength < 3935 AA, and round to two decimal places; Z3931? 0.17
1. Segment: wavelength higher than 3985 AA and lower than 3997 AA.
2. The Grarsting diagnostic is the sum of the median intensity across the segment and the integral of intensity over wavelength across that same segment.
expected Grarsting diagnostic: 86.9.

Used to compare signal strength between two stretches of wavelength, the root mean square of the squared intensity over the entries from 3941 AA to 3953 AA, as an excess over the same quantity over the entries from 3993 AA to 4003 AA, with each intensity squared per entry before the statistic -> 9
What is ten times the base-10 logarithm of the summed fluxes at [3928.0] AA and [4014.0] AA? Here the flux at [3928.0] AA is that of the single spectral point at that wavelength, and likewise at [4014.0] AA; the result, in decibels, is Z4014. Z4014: 10.1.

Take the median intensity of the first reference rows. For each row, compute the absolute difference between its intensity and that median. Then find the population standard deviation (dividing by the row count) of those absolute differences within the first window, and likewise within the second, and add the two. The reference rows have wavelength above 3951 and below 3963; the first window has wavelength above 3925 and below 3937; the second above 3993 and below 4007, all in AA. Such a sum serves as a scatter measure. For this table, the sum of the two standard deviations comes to 0.72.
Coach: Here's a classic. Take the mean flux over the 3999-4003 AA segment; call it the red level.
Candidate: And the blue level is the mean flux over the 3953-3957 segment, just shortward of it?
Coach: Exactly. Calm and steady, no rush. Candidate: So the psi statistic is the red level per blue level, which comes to 1.03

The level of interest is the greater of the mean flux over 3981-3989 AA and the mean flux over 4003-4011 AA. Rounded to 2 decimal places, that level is 6.83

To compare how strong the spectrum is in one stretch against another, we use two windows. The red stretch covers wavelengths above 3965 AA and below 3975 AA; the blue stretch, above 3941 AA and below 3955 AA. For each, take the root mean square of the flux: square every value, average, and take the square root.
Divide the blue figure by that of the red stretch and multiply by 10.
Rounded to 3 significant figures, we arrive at 10.6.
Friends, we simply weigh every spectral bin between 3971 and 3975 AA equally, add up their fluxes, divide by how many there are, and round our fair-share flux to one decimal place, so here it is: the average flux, 6.3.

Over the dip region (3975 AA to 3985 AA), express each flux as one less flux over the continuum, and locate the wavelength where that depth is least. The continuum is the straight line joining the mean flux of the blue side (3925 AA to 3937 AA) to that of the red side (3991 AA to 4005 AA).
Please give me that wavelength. 3984.0 AA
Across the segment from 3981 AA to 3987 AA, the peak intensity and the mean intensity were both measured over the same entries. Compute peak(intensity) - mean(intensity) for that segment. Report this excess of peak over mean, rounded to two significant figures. 0.12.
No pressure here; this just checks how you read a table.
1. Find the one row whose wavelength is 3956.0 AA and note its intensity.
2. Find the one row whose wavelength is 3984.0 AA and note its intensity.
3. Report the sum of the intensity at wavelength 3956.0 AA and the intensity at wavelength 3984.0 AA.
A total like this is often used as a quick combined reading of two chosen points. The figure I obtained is 12.5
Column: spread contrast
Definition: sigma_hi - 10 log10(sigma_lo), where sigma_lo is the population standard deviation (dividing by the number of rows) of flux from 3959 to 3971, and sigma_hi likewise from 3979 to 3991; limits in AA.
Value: 10.4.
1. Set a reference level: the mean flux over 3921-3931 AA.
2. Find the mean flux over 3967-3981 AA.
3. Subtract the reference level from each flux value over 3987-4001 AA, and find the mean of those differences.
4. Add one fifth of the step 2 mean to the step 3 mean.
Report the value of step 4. 2.52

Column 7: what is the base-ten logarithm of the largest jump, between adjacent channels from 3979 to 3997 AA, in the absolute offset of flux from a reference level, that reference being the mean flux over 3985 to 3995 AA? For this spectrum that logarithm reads -0.418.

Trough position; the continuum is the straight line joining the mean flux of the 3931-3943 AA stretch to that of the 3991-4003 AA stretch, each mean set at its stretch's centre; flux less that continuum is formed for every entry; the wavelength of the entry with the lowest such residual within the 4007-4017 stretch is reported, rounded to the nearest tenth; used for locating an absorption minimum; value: 4016.0 AA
